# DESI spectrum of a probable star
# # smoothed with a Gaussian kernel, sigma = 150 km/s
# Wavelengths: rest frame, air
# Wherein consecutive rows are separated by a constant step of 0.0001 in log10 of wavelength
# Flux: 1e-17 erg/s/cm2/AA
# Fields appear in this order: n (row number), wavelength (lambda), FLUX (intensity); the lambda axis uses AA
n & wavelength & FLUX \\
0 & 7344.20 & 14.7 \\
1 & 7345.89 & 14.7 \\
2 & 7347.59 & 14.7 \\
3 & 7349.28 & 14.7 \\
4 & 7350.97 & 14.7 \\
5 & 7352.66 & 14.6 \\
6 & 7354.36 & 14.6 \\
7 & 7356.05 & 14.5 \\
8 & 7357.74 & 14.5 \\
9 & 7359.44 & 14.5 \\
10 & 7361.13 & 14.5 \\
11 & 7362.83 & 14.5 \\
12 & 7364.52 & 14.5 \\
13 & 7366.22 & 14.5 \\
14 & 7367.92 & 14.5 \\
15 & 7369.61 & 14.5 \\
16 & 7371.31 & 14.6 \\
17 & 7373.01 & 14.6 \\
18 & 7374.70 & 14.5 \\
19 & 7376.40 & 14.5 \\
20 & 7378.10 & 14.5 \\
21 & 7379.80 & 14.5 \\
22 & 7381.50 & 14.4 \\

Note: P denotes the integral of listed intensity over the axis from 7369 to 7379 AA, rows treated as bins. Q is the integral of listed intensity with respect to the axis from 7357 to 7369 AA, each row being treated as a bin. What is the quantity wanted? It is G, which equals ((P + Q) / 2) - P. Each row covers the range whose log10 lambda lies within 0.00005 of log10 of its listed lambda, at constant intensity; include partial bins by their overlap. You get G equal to 14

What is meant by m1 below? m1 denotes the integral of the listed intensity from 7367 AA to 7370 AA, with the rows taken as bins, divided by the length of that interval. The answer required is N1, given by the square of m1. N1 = 211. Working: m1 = 14.5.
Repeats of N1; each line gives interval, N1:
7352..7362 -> 211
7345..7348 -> 215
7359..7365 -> 211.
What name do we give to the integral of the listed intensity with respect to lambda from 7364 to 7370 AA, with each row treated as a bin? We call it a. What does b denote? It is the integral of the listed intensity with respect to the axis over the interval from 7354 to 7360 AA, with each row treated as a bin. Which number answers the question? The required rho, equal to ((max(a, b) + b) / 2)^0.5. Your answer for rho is 9.3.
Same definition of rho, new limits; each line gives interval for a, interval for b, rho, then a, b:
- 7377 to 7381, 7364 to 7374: 12.1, 58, 145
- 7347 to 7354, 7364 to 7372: 10.8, 103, 116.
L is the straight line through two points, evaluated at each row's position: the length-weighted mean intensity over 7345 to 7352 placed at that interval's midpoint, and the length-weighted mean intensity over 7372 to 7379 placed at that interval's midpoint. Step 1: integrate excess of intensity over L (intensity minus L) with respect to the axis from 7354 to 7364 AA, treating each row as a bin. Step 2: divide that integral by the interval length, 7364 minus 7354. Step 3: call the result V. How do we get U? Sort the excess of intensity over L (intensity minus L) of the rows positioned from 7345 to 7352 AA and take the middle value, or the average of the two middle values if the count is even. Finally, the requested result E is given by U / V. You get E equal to 0.0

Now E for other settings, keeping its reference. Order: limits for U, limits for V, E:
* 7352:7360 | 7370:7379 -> -69.3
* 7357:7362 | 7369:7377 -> 49.9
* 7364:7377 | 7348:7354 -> 2.7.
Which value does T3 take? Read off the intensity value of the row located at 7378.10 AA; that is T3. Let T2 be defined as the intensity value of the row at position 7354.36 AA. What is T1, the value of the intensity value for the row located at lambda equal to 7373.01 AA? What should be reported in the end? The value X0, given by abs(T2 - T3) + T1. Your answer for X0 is 14.7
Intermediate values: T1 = 14.6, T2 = 14.6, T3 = 14.5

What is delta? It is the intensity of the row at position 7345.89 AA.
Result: 14.7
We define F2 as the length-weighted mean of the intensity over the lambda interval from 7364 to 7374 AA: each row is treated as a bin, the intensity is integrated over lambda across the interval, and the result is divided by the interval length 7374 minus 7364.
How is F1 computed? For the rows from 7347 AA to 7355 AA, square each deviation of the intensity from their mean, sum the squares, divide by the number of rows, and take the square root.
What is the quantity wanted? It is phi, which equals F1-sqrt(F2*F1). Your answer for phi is -0.79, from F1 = 0.049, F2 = 14.5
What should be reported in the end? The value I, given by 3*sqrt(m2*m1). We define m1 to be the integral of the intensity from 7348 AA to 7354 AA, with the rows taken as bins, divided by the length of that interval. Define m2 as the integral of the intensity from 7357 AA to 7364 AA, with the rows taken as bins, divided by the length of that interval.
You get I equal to 43.7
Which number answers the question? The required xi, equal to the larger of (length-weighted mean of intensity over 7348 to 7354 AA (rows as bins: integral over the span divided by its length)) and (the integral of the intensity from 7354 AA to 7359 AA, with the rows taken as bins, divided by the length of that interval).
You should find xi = 14.7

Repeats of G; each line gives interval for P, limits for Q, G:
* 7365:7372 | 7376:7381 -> -15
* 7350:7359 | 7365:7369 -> -37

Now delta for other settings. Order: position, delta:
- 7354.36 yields 14.6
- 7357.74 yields 14.5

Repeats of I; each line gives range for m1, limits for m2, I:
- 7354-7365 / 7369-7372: 43.6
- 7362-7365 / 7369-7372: 43.6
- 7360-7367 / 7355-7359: 43.5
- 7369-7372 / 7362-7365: 43.6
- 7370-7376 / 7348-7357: 43.8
